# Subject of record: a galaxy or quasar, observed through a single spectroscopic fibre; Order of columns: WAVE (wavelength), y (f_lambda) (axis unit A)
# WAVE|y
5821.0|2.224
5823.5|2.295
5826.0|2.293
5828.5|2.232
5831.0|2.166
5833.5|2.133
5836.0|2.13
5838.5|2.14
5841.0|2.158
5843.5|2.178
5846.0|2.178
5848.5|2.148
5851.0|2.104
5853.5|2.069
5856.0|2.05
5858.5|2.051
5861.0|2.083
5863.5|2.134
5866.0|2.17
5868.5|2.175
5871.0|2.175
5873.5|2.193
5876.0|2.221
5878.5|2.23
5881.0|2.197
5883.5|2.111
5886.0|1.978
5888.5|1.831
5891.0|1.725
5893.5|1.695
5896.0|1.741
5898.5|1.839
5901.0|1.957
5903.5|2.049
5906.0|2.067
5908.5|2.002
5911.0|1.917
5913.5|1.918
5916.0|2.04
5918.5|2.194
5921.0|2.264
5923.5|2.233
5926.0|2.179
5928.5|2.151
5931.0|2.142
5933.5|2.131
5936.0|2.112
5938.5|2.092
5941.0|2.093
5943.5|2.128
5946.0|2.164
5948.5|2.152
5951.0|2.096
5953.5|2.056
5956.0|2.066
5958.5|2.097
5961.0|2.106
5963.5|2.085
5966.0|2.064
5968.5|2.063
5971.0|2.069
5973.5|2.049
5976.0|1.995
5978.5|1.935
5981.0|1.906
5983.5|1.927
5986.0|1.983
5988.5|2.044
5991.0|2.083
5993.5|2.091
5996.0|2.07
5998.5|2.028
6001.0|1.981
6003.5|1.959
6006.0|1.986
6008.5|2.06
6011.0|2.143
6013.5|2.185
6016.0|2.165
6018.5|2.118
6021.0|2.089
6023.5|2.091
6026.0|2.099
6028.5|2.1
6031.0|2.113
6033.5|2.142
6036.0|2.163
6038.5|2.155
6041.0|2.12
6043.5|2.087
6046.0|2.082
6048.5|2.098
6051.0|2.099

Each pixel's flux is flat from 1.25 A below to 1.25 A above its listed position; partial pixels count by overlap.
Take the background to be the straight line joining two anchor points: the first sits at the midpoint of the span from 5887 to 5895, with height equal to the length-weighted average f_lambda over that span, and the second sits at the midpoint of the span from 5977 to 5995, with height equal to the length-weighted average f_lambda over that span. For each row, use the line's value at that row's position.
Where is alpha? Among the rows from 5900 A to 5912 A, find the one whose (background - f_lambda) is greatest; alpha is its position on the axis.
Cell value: 5911.0 A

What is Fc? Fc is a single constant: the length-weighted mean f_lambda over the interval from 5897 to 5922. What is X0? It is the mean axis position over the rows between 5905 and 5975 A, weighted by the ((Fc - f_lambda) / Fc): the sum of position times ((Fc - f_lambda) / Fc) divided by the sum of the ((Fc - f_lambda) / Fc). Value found 5940.2 A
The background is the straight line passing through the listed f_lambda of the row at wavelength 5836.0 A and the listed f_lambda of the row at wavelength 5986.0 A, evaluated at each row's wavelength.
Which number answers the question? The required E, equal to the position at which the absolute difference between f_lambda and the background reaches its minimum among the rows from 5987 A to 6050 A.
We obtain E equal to 6003.5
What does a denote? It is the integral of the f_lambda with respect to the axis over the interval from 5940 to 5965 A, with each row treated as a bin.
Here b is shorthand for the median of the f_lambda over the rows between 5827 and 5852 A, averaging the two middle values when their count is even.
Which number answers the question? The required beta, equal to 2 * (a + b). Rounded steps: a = 52.6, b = 2.15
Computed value 110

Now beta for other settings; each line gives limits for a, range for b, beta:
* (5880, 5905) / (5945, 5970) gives 100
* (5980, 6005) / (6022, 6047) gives 105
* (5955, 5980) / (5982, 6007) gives 107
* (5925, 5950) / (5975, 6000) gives 111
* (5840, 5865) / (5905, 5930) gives 110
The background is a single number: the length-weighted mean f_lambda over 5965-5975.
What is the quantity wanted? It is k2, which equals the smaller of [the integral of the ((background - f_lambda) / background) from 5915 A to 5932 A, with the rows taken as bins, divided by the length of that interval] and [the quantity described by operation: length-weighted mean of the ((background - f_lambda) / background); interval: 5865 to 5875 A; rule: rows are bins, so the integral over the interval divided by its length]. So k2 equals -0.06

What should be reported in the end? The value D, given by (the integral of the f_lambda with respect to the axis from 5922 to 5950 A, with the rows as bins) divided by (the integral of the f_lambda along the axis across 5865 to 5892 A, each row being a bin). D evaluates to 1.06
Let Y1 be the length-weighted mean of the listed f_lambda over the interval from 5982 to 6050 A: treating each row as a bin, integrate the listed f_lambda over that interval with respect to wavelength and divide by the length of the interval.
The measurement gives 2.08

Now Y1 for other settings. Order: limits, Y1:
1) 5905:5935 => 2.10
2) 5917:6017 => 2.08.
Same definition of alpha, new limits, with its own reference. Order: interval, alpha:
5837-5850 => 5848.5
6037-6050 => 6046.0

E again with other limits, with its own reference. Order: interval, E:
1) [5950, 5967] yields 5953.5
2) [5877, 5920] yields 5906.0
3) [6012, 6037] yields 6021.0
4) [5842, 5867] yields 5851.0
